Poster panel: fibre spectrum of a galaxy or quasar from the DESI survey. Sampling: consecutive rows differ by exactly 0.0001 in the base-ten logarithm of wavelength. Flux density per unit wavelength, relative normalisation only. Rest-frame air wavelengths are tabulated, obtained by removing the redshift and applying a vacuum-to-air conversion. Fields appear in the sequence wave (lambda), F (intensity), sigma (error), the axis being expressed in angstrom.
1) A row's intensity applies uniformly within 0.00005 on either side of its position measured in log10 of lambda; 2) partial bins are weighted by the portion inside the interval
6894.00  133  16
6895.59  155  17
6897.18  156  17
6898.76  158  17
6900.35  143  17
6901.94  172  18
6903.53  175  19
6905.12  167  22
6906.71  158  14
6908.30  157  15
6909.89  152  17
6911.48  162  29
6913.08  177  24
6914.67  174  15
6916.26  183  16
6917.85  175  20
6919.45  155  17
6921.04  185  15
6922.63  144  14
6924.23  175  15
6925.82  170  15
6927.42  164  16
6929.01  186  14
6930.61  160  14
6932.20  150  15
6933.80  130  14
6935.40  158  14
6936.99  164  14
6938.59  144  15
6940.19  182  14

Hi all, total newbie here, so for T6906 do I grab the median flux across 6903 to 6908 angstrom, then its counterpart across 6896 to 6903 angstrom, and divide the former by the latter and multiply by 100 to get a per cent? 106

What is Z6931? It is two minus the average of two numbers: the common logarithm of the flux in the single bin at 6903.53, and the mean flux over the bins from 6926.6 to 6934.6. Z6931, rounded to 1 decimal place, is -78.1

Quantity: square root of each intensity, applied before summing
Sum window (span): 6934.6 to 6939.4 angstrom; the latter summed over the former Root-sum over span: 37.4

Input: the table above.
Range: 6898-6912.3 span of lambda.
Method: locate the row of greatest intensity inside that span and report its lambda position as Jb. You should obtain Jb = 6903.53 angstrom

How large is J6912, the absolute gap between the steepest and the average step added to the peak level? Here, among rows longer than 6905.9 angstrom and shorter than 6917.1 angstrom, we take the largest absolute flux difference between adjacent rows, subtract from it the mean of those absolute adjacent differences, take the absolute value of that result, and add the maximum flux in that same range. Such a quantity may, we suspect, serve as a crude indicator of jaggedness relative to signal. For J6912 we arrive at 191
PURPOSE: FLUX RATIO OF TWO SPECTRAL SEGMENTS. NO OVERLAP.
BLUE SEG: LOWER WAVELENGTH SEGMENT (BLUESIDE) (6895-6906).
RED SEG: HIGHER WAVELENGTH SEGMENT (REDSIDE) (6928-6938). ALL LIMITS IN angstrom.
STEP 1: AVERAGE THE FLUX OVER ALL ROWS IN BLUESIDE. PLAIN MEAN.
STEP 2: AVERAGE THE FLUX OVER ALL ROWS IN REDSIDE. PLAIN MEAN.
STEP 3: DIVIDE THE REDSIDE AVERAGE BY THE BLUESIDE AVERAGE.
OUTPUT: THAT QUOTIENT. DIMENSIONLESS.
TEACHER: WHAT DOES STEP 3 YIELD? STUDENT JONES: 0.98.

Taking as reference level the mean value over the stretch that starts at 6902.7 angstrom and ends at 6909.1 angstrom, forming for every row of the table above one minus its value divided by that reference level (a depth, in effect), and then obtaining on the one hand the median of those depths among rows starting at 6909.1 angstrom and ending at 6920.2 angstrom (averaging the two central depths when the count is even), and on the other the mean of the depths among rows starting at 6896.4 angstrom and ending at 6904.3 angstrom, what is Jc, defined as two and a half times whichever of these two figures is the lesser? -0.15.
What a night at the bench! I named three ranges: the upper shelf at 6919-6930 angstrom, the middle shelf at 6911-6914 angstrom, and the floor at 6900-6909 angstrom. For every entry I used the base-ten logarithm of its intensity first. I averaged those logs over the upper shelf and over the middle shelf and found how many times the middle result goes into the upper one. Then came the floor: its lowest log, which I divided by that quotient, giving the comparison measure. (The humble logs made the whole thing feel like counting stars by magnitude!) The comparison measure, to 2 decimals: 2.16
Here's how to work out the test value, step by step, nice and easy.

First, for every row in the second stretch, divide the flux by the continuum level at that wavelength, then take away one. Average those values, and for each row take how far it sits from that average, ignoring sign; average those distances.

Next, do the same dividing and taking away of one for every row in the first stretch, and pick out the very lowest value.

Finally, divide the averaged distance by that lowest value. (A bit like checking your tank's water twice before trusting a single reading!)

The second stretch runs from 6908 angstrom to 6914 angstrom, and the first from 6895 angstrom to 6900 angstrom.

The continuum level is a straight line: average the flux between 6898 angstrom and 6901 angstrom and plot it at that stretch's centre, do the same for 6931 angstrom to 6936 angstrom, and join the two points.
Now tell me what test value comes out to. 2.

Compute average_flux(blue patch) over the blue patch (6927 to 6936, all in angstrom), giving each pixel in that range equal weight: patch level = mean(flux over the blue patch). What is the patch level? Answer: 158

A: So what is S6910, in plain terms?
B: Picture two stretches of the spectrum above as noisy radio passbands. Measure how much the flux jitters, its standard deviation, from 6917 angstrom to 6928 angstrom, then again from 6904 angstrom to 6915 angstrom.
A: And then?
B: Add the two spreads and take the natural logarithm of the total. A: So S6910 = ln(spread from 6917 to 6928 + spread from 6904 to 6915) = 3.1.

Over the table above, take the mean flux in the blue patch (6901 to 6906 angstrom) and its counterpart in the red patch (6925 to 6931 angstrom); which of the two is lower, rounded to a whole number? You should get 170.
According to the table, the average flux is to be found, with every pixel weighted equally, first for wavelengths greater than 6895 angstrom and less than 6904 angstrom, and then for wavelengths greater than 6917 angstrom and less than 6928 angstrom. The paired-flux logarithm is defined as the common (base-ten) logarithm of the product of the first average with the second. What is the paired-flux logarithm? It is 4.43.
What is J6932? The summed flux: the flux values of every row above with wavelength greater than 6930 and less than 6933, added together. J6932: 310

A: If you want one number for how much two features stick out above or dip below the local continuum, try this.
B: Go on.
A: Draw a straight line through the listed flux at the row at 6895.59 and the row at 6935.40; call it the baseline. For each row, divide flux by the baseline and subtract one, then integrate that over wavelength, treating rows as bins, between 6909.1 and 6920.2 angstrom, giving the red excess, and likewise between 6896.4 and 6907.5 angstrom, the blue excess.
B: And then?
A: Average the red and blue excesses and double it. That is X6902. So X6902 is 1.26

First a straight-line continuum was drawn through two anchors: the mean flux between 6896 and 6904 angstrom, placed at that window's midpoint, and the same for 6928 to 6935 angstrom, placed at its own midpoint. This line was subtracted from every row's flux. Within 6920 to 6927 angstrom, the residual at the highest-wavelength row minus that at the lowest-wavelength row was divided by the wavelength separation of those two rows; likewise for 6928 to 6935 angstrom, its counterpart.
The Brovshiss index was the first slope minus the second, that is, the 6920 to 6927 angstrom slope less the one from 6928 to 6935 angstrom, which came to 9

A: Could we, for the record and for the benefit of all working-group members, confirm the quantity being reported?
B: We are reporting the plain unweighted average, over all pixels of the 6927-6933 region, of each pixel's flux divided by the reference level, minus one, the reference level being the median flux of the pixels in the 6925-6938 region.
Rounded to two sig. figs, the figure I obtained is 0.019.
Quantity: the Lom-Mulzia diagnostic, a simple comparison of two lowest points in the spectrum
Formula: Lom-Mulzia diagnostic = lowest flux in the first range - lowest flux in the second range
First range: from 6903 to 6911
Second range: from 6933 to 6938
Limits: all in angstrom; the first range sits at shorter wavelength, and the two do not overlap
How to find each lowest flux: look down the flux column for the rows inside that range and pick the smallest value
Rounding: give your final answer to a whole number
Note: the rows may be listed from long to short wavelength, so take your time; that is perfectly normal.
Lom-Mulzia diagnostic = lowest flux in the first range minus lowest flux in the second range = 22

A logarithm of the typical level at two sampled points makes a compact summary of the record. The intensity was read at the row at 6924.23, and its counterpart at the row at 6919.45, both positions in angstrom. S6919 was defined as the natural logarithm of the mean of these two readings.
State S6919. 5.11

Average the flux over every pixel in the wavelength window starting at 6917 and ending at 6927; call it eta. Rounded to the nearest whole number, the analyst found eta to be 167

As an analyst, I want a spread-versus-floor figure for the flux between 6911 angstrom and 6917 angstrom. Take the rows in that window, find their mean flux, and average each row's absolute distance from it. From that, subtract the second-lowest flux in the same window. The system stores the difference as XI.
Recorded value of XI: -168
